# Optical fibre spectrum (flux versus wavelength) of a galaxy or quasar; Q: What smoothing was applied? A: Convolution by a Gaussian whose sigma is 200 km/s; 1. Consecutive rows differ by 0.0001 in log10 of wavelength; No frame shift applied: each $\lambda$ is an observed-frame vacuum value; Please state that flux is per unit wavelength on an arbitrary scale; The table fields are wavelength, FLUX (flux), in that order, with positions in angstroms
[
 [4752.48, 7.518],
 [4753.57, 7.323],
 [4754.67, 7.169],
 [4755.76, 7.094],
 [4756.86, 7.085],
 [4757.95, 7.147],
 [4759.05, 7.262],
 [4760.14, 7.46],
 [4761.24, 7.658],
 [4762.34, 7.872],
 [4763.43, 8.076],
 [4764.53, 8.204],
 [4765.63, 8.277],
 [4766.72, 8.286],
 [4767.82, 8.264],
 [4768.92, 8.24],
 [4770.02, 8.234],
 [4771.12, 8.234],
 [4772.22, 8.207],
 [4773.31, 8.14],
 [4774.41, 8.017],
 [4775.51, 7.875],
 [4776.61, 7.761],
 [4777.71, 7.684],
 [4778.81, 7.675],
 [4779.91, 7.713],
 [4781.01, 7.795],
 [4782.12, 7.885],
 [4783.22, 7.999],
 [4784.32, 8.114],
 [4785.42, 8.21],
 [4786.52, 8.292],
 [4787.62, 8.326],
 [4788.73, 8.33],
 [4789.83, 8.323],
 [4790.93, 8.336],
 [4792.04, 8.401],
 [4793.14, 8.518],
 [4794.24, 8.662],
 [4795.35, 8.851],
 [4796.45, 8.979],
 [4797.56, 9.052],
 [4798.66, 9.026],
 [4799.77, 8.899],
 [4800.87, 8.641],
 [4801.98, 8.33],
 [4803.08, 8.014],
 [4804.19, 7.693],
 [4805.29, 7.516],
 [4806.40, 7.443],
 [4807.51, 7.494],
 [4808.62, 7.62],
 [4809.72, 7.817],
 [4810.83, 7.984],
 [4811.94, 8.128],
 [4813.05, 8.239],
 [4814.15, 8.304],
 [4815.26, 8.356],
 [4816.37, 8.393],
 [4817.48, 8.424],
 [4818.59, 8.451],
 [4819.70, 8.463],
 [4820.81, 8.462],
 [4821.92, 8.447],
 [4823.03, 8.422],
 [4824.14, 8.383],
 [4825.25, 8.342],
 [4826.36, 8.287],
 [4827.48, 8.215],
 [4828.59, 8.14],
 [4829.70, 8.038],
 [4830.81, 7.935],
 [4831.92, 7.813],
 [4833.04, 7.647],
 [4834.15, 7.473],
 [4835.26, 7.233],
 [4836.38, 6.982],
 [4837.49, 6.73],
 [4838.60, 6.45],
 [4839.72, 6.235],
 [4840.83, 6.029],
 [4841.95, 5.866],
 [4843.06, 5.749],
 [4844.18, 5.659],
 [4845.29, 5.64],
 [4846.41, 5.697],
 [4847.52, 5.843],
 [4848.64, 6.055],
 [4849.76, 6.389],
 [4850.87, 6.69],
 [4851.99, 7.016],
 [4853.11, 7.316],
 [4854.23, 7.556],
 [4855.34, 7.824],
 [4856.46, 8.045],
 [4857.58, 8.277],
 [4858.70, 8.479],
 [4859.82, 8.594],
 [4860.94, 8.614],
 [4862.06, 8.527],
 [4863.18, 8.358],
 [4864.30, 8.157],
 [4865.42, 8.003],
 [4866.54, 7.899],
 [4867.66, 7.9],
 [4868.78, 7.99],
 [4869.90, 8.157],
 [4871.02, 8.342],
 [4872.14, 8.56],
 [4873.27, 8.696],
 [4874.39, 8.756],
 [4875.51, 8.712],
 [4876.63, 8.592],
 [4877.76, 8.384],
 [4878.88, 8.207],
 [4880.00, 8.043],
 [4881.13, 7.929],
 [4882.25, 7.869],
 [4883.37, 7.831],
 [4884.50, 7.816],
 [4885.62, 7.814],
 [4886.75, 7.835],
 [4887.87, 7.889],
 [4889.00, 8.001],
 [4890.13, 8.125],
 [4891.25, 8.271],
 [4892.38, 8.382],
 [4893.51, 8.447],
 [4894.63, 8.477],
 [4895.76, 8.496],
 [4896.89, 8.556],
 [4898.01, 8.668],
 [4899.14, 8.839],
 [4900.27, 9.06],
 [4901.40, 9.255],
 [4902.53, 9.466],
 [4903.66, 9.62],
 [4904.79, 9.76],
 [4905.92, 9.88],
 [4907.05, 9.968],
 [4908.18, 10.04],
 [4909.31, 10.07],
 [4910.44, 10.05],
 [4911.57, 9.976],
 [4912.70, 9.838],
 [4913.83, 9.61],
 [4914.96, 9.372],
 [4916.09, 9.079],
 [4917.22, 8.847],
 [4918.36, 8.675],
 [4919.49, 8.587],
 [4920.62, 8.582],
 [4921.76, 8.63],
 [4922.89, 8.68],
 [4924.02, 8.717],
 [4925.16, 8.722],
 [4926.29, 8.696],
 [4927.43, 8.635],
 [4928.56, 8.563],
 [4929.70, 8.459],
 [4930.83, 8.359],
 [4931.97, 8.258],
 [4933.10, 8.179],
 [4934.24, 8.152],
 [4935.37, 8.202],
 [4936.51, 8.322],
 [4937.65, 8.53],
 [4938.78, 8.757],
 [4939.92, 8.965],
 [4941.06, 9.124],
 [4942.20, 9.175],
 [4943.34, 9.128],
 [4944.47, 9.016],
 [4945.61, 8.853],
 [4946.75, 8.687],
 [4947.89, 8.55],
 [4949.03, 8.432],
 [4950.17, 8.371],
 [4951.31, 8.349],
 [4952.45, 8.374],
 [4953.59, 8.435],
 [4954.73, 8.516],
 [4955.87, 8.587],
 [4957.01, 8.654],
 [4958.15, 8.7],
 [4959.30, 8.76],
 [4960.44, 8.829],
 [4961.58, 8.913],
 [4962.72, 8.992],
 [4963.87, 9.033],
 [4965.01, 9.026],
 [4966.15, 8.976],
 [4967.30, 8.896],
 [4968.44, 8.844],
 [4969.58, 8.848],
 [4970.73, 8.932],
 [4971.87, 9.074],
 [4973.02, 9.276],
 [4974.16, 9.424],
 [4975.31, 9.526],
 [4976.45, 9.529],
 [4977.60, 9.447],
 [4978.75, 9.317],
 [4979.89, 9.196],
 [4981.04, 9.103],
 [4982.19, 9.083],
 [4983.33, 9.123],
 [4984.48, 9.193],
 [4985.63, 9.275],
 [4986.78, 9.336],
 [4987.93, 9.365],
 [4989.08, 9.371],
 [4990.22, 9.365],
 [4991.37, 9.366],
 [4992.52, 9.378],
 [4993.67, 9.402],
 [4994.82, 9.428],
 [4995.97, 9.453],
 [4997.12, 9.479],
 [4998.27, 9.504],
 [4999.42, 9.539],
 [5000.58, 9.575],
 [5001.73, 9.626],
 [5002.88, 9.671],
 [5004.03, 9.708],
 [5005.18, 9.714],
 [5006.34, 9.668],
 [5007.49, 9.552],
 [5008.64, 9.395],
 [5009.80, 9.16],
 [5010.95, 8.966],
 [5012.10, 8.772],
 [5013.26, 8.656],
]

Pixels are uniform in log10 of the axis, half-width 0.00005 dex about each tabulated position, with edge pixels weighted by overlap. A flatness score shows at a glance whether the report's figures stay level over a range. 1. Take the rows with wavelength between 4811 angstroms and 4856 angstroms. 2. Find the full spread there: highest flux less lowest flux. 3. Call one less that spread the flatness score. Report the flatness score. -1.8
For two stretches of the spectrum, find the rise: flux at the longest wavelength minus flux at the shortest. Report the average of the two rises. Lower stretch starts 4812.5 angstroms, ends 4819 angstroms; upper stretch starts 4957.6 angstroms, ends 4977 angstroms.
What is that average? 0.52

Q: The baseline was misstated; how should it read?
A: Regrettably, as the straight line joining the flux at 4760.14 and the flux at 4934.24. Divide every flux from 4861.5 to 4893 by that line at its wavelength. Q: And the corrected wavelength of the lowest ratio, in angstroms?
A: 4885.62 angstroms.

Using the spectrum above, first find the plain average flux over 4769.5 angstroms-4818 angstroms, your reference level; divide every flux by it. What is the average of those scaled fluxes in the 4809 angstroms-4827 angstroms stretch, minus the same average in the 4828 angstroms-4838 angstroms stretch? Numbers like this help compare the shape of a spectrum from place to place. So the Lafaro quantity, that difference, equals 0.09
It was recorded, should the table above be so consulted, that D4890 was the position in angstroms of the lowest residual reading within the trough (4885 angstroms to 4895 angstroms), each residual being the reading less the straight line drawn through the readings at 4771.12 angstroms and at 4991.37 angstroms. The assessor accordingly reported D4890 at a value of 4885.62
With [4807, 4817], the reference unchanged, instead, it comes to 4807.51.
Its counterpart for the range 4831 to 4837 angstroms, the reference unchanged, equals 4836.38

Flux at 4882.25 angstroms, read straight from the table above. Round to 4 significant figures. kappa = 7.869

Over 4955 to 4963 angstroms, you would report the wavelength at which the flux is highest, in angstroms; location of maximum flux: 4962.72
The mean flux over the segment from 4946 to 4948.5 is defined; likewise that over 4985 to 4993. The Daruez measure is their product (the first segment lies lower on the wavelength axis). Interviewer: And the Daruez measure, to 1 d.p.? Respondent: 80.6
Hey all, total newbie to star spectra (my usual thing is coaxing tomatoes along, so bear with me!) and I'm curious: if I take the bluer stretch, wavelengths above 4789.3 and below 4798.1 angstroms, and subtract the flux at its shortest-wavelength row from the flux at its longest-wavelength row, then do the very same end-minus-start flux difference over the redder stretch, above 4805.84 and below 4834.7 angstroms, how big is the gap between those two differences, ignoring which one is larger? 0.70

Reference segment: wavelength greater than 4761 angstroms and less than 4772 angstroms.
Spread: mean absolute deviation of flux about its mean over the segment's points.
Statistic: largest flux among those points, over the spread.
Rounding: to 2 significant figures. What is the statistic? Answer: 52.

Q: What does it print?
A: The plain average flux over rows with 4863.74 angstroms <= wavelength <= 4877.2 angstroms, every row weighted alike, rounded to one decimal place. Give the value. 8.3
